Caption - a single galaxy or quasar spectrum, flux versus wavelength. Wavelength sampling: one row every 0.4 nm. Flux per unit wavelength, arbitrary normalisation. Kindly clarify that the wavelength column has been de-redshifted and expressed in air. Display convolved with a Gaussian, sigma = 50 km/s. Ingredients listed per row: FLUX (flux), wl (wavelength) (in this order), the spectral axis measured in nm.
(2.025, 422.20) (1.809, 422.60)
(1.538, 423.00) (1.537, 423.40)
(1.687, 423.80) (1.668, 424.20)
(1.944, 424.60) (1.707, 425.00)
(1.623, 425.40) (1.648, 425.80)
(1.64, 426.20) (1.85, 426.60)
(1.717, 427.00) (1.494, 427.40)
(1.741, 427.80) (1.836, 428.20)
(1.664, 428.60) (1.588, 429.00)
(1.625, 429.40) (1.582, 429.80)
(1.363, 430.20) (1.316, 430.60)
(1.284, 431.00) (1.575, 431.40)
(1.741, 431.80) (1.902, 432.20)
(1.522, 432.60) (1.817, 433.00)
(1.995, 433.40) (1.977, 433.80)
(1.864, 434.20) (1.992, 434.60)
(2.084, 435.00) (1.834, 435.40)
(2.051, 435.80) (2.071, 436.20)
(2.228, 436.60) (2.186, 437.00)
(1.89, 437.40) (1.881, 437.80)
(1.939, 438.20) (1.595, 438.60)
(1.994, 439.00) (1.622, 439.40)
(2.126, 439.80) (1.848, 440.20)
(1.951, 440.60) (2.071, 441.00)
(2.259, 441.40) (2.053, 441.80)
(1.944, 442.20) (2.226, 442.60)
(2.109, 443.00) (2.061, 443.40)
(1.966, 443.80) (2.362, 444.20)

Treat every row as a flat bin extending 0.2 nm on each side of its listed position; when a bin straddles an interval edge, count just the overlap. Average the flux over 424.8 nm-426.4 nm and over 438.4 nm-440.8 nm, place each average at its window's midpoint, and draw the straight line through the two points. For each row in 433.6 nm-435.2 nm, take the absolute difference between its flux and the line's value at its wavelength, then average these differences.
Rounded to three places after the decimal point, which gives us 0.198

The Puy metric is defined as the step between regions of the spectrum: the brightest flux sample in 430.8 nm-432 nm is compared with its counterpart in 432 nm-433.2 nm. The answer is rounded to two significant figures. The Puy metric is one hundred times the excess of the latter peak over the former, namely 16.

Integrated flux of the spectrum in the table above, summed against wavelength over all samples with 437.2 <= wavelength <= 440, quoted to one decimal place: 5.2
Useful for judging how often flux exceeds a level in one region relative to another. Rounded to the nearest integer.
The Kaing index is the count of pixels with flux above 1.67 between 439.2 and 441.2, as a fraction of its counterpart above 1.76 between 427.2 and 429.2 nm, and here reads 4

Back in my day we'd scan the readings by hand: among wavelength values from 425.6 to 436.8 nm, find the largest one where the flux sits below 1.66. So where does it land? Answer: 432.60 nm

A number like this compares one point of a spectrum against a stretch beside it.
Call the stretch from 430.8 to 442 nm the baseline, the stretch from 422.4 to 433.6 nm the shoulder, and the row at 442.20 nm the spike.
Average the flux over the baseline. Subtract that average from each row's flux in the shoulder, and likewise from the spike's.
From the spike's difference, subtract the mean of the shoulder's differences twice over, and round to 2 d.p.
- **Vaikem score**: 0.53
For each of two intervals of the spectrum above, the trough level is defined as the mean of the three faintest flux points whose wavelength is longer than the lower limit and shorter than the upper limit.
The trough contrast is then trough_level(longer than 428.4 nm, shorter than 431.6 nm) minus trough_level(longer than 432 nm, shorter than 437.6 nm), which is -0.4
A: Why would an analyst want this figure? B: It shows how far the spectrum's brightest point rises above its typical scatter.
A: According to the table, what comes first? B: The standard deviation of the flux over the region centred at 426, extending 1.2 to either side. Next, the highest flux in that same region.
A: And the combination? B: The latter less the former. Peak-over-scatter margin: 1.77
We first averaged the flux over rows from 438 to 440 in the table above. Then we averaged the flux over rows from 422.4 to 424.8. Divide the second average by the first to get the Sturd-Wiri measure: 0.91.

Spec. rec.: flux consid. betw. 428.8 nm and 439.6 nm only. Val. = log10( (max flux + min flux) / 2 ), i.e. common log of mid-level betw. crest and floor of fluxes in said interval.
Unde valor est 0.24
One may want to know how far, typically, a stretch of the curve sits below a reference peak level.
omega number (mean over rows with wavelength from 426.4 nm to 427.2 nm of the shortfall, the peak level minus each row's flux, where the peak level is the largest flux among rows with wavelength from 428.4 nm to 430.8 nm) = -0.12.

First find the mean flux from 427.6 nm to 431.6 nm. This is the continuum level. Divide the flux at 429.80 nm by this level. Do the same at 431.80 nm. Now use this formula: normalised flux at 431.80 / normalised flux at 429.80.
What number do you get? 1.10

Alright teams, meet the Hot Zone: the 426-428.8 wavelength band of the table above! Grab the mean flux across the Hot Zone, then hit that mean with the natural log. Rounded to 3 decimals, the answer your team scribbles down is 0.534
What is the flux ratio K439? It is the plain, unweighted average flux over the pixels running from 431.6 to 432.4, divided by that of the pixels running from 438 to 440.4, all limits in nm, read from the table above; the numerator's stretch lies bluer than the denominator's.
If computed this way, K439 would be 0.98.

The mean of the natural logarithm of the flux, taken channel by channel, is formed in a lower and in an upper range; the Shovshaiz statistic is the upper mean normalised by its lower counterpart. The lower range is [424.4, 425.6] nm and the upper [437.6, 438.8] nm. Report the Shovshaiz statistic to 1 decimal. 1.0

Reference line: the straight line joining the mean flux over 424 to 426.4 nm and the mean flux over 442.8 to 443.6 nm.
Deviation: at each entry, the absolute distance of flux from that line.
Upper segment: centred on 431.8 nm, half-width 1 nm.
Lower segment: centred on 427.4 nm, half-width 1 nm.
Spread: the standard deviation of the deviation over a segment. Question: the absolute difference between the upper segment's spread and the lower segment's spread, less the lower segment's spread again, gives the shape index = 0.002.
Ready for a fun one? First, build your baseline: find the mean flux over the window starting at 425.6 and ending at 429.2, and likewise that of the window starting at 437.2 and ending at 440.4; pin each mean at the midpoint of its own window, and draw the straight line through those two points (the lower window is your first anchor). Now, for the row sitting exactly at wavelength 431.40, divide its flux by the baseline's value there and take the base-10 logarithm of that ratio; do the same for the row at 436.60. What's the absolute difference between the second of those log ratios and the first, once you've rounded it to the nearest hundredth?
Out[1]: 0.13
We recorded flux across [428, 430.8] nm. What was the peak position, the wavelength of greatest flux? 428.20 nm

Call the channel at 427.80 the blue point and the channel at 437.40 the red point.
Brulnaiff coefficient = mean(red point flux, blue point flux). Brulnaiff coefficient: 1.82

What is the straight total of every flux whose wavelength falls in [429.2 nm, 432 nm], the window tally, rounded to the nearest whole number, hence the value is 10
